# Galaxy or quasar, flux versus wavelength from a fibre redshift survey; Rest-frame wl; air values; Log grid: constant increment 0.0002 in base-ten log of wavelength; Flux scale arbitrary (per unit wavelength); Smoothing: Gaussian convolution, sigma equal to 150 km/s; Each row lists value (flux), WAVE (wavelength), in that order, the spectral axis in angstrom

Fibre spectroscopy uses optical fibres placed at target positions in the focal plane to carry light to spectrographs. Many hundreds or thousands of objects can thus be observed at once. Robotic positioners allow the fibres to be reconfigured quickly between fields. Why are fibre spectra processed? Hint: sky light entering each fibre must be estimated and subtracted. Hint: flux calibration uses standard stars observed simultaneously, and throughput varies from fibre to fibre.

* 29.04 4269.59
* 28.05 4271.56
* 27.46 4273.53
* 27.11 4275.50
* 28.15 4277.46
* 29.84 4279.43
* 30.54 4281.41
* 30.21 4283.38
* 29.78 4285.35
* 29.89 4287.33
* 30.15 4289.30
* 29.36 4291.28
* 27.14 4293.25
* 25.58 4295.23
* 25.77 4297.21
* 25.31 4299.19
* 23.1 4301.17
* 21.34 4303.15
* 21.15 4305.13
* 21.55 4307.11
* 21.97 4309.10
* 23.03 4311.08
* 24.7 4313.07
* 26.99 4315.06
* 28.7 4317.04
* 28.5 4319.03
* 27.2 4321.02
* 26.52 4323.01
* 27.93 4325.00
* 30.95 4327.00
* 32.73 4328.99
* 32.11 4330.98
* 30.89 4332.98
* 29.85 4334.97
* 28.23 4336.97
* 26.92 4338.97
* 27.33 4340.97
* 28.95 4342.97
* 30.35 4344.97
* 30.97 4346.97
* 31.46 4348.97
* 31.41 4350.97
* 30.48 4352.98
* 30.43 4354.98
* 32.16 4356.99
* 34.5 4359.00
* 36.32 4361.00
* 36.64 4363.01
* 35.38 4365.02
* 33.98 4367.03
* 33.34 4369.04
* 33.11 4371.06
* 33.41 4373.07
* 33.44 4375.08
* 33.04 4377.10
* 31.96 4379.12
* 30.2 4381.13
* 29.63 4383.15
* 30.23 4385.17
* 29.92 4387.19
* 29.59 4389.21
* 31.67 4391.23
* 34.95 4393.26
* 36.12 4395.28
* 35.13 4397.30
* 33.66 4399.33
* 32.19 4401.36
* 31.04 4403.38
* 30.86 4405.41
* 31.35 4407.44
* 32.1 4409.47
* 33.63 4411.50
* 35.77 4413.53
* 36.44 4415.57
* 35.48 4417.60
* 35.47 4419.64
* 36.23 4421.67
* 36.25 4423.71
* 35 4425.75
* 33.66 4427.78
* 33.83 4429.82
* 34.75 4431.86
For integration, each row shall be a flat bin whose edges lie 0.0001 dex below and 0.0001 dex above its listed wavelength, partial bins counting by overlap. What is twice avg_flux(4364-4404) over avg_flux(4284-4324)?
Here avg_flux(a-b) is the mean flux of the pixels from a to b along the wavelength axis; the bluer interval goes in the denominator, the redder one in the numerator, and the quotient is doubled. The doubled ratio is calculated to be 2.52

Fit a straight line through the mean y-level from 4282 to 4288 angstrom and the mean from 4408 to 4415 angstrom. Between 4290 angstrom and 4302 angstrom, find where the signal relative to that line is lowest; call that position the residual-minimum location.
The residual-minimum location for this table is 4301.17 angstrom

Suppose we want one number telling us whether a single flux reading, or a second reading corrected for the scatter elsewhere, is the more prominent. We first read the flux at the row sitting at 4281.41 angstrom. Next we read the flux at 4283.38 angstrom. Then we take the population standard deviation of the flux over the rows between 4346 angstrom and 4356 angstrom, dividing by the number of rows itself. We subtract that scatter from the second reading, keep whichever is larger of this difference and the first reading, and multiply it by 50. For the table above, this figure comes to 1527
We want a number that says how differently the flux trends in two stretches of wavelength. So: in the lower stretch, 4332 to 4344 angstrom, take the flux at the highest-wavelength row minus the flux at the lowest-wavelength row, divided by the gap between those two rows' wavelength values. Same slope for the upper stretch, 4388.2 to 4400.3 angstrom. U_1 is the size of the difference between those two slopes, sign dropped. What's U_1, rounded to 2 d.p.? 0.60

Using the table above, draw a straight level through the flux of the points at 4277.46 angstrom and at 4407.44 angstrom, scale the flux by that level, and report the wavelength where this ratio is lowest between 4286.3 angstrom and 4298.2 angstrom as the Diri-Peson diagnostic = 4295.23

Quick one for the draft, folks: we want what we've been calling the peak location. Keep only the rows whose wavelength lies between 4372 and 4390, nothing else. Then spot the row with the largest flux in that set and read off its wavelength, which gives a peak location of 4375.08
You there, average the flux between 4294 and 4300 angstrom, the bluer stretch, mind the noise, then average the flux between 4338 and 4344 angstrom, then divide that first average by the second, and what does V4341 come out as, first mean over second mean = 0.92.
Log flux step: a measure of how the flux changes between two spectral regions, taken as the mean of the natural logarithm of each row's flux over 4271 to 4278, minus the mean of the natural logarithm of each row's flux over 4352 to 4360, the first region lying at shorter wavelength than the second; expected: -0.14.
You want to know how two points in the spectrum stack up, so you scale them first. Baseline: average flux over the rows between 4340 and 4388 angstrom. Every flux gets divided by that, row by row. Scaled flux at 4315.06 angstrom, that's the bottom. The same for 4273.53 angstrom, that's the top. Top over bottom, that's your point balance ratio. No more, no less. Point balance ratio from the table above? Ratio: 1.02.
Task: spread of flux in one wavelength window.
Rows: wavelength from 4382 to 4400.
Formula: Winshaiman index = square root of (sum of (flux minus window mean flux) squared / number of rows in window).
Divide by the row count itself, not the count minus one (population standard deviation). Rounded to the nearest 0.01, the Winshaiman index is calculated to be 2.50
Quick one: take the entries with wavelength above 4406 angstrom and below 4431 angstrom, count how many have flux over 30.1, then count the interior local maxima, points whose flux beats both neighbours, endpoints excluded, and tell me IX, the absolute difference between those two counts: 10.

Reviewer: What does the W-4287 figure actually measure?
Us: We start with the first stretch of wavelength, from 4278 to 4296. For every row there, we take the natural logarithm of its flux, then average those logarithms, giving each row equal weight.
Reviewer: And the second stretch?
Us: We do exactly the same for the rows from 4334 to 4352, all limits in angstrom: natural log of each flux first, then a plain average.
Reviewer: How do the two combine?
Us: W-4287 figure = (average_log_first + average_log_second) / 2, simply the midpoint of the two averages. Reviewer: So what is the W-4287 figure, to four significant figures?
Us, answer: 3.377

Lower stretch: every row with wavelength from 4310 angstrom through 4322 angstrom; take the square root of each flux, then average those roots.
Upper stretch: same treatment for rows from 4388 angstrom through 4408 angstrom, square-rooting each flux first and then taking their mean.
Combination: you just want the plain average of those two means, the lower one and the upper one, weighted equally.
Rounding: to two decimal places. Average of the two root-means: 5.43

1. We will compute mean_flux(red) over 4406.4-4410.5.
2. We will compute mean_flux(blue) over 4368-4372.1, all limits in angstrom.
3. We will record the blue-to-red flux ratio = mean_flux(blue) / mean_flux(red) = 1.05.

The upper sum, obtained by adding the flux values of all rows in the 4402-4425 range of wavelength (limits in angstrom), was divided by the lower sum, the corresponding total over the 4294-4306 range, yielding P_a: 2.6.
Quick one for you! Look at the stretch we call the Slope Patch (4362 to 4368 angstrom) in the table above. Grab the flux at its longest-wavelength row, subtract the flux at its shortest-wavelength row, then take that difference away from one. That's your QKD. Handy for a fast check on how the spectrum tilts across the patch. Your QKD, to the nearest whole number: 4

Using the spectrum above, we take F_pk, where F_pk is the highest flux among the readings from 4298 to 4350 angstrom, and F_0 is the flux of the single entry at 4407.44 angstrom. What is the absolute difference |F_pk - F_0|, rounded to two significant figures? 1.4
